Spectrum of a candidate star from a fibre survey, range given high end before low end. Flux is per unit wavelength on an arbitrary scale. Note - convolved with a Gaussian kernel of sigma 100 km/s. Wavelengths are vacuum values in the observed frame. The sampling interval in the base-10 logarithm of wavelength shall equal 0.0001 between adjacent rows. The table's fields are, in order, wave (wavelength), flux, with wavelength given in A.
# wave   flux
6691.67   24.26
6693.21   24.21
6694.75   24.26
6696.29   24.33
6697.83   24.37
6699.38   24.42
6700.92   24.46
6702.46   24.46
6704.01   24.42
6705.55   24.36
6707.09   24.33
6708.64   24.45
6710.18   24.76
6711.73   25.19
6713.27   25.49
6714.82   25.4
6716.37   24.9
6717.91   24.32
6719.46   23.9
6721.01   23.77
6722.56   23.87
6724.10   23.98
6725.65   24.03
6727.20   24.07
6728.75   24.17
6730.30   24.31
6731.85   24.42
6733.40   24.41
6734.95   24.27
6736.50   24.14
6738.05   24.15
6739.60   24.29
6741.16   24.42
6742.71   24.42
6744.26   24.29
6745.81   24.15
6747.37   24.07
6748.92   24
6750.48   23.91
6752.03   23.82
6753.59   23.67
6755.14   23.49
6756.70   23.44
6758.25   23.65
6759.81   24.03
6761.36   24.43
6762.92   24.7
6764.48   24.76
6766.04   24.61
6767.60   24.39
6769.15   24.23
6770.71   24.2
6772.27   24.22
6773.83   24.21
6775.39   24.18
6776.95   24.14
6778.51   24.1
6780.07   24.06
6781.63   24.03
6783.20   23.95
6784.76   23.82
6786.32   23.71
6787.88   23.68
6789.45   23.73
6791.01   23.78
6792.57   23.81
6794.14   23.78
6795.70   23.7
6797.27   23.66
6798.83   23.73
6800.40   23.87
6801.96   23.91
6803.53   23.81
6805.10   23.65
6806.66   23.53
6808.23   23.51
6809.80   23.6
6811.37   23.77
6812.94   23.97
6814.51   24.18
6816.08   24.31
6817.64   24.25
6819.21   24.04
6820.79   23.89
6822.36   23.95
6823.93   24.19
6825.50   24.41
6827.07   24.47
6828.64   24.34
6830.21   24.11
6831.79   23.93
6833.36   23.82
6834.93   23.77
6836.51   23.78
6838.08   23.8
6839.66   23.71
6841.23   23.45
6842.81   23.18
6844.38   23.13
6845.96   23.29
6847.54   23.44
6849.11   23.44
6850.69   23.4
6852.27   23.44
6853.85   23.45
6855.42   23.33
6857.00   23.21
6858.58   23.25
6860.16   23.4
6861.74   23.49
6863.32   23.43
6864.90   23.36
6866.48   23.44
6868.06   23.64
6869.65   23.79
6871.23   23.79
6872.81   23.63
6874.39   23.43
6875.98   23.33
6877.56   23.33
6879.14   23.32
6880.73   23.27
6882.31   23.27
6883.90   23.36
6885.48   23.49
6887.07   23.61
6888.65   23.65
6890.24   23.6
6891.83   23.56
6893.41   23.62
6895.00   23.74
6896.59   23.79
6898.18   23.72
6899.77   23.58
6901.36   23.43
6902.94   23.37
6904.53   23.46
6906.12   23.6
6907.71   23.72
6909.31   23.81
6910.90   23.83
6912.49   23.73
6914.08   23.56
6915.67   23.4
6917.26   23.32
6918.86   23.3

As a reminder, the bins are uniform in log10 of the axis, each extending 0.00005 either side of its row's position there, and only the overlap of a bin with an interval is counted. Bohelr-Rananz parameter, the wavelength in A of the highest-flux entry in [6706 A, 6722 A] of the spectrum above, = 6713.27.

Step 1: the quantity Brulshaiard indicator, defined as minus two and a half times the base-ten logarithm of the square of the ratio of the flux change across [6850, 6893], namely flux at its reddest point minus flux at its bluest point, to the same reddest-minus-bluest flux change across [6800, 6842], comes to 2.1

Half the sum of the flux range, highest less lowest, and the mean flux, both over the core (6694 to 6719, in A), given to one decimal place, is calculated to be 12.9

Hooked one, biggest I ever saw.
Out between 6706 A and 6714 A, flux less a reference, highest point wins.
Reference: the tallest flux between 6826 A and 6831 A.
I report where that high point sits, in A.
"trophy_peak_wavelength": 6713.27 A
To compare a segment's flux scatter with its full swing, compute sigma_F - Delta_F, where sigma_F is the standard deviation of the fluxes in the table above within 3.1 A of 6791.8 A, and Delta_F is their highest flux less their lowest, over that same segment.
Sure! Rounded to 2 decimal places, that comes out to -0.05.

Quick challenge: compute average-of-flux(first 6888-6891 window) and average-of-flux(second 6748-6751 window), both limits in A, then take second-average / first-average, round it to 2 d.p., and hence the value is 1.01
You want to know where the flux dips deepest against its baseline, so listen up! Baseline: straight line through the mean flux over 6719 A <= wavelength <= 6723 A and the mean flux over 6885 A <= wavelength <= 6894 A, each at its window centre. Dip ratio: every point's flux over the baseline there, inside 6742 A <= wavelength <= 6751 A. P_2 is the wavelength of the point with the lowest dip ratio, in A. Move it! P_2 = 6750.48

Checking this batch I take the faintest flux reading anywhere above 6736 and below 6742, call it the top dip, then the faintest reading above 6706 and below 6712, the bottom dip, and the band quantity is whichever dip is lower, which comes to 24.1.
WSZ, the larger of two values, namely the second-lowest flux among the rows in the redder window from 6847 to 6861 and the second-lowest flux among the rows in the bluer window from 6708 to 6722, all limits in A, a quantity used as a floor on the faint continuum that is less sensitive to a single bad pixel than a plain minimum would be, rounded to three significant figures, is 23.9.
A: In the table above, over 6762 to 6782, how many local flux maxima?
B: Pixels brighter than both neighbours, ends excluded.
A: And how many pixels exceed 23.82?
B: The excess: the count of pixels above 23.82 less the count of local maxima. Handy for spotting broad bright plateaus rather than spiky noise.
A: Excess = 11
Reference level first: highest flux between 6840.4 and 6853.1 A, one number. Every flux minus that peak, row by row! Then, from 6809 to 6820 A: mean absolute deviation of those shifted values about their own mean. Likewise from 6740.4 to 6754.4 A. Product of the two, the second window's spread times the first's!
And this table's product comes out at 0.043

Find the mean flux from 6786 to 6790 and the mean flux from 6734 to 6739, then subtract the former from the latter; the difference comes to 0.5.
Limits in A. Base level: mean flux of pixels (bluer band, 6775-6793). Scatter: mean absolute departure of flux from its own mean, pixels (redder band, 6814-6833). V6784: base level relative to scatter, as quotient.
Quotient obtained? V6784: 152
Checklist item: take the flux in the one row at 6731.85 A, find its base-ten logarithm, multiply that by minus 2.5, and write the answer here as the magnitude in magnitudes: -3.469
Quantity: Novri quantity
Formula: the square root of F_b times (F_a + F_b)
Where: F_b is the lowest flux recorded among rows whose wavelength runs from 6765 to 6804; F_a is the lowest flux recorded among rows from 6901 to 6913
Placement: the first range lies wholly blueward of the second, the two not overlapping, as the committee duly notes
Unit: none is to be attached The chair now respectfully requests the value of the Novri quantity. 33.4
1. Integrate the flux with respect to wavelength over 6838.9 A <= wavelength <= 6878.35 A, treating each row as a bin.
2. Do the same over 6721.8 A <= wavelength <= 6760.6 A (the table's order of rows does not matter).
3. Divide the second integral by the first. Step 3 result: 1.01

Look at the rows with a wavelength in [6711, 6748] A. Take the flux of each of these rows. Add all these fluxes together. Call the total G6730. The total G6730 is 584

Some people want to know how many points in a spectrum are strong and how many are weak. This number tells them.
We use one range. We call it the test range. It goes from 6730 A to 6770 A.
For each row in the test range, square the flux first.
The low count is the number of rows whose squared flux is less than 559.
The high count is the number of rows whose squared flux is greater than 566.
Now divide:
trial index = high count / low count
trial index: 11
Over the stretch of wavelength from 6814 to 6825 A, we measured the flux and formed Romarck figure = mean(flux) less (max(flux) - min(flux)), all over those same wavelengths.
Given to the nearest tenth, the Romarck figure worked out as 23.7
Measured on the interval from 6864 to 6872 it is 23.2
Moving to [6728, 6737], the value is 24.0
